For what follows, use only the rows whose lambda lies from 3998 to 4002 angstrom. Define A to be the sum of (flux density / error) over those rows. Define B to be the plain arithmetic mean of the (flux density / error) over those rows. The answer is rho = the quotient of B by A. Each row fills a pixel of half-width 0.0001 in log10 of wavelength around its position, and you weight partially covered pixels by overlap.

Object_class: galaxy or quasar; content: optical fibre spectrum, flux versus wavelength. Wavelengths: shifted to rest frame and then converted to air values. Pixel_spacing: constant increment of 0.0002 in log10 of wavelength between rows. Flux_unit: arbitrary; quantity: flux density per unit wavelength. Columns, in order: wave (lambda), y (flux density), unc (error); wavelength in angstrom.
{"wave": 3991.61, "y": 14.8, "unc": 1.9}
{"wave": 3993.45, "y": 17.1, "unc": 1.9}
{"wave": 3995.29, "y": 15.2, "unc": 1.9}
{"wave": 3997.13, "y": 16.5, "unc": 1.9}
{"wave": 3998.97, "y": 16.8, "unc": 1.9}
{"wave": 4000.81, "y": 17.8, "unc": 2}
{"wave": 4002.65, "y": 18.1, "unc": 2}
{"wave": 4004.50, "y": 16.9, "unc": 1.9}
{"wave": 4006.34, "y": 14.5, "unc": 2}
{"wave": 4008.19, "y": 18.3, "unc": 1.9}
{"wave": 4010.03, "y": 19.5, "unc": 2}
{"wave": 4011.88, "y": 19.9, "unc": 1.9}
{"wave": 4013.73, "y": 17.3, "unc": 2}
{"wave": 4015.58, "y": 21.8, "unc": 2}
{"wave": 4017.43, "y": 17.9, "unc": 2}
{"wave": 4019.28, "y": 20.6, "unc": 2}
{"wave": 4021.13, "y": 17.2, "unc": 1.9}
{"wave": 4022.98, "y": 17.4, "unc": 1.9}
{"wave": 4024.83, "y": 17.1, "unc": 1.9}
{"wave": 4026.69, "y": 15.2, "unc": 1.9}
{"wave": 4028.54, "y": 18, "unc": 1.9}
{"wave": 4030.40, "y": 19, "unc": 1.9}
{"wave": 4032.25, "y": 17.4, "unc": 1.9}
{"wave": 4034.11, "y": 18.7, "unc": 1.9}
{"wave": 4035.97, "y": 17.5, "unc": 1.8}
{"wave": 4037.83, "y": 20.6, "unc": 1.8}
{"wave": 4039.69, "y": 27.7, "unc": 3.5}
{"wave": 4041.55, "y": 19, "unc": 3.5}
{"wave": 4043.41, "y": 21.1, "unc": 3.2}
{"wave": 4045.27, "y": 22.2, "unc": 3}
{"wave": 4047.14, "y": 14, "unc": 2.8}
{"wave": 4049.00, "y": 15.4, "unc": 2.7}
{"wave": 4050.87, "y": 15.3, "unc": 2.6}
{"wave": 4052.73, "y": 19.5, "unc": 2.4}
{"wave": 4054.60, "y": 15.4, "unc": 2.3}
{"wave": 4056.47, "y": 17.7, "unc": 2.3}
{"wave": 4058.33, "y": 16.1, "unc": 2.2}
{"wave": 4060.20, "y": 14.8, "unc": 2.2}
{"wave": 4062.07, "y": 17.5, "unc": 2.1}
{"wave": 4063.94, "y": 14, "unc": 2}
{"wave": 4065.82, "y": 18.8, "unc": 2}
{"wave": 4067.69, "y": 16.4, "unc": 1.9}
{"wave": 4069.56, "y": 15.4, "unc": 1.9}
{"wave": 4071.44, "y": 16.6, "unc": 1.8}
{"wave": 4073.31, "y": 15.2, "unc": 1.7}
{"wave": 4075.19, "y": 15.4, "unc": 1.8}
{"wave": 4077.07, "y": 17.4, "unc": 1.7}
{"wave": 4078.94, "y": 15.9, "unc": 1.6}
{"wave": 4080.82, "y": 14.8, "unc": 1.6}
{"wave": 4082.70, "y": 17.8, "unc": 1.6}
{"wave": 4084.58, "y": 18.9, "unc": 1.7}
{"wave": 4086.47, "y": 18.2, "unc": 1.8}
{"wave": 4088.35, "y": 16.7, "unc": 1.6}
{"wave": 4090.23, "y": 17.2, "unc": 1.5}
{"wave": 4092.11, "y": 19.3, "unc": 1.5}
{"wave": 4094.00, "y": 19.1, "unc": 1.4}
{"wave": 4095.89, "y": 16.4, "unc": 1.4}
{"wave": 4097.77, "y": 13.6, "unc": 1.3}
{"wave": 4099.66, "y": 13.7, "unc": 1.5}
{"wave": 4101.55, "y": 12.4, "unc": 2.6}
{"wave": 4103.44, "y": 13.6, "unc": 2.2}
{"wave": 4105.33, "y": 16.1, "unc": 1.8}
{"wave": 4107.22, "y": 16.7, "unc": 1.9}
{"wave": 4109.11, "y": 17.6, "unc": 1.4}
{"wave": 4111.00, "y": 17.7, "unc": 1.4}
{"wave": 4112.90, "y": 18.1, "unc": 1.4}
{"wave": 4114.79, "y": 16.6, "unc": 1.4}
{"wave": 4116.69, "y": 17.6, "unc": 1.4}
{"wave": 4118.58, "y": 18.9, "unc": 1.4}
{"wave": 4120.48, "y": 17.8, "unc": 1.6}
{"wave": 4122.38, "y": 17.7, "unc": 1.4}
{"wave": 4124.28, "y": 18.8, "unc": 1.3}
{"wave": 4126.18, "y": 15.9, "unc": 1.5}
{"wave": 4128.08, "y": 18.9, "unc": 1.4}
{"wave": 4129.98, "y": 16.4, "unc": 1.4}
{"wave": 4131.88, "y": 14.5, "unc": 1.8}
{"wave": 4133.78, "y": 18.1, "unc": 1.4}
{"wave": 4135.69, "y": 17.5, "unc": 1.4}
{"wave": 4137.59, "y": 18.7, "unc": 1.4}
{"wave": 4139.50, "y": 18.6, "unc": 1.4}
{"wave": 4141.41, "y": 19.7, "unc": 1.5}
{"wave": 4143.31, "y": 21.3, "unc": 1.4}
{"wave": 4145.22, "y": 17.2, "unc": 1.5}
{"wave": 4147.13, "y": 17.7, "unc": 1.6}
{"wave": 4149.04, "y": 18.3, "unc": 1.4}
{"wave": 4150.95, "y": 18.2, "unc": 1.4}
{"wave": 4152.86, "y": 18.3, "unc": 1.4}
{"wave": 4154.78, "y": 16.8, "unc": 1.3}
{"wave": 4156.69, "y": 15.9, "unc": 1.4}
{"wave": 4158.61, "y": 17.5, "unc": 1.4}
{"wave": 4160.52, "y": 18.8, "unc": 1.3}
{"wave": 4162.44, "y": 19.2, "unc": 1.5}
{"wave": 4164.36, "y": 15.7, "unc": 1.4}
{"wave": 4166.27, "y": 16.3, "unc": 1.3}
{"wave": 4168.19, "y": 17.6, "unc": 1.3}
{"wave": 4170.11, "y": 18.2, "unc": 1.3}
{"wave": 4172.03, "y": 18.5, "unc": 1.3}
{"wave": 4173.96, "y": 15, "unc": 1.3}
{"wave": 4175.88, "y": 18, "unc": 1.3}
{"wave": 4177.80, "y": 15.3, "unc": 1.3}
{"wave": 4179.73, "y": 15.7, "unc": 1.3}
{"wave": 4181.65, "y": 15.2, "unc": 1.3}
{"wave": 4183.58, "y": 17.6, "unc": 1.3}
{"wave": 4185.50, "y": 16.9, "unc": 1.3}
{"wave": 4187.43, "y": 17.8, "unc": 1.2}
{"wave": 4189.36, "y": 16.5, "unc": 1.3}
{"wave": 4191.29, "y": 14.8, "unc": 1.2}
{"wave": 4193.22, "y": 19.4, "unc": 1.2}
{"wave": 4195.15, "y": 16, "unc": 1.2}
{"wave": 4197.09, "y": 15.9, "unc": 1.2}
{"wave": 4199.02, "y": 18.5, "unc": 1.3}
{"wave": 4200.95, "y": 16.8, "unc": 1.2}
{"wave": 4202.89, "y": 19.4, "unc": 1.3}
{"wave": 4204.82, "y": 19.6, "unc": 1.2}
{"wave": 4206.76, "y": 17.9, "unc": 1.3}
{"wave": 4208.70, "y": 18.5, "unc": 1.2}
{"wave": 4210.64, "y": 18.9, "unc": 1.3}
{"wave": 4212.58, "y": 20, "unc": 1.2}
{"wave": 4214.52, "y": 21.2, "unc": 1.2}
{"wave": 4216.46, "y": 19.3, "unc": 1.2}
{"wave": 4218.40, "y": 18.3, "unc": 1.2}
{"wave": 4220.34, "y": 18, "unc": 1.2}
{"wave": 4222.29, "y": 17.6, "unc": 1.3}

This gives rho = 0.500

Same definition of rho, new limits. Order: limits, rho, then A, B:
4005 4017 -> 0.167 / 57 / 9.4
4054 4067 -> 0.143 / 53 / 7.6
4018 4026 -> 0.250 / 38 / 9.4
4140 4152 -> 0.167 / 77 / 12.8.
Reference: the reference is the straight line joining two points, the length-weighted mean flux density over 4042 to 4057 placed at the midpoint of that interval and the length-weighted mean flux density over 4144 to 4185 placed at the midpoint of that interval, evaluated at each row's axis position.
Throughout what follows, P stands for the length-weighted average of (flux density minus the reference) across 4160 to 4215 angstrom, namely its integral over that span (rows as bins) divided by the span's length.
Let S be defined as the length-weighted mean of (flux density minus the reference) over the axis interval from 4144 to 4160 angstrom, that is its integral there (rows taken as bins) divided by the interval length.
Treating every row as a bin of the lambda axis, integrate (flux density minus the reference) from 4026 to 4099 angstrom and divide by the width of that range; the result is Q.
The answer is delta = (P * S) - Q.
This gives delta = 0.3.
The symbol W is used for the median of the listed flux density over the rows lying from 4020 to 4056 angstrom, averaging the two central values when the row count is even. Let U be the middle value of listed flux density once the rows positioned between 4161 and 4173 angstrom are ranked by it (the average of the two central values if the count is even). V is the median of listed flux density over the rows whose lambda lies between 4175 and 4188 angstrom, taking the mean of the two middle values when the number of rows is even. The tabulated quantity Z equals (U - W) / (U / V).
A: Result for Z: 0.38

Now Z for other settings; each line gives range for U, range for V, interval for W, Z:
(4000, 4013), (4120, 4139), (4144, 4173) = 0.39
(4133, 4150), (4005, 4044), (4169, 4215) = 0.45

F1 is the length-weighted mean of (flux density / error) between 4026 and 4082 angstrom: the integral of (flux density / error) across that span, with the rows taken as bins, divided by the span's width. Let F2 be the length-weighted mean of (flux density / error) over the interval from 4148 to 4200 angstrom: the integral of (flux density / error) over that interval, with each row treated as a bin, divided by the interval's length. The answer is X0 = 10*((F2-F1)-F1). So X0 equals -33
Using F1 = 8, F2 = 13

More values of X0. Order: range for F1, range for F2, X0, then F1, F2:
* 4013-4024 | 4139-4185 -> -62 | 10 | 13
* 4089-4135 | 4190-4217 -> -76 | 11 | 15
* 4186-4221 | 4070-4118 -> -192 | 15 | 10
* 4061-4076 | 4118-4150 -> -46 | 9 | 12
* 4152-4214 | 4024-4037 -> -178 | 14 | 9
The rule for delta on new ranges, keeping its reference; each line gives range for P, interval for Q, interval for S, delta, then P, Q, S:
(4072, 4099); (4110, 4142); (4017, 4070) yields -0.5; -0.7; 0.4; 0.21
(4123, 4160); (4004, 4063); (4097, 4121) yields -1.1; 0.5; 0.5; -1.23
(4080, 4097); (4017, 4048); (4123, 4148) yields -1.2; 0.1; 1.2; 0.63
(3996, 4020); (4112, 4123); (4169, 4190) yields -0.5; 0.3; 0.4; -0.36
